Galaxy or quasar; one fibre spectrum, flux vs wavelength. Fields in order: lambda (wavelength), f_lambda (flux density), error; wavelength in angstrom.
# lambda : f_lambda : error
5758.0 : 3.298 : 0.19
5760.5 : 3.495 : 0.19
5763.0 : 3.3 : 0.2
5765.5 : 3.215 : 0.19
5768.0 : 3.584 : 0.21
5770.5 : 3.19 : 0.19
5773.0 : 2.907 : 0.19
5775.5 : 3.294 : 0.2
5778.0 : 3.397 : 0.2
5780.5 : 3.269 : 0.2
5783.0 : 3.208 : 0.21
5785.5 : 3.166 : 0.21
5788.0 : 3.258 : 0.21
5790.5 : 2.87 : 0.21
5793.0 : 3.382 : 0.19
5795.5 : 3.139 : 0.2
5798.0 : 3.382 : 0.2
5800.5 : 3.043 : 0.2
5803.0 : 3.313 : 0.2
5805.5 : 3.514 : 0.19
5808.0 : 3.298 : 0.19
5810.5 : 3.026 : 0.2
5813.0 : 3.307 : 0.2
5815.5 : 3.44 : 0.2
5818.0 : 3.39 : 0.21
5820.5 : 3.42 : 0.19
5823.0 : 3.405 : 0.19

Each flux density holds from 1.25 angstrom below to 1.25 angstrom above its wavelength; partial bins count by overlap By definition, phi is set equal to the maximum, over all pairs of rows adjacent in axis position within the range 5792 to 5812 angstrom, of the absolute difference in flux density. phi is 0.34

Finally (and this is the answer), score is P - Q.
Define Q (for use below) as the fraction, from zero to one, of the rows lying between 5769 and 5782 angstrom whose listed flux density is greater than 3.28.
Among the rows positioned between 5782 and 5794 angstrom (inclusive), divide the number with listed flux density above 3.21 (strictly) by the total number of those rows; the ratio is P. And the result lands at 0.0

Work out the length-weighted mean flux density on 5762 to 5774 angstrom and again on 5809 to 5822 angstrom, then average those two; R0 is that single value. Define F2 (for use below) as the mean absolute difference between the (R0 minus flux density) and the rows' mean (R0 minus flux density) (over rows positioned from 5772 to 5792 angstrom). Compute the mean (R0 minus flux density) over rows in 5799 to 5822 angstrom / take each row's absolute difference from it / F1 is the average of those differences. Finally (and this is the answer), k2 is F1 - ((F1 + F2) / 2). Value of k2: -0.010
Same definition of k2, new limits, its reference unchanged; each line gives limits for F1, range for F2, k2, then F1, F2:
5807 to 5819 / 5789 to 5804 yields -0.032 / 0.106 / 0.171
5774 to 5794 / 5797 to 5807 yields -0.012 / 0.112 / 0.135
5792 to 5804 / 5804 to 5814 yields -0.001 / 0.129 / 0.130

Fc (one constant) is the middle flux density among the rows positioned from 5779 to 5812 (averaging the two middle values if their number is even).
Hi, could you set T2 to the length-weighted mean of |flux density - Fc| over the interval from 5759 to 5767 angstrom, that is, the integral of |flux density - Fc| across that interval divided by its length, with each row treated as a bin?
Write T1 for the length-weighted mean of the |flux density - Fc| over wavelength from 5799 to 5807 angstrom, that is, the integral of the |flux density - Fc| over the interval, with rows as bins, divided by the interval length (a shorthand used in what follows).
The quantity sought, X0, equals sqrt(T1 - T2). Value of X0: 0.24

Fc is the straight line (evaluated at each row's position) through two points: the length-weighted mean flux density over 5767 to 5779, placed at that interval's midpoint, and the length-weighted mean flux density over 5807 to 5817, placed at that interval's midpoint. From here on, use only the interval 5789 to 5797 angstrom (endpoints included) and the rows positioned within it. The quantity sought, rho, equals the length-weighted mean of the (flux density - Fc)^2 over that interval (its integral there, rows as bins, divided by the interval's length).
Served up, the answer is 0.06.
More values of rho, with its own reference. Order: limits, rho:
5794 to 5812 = 0.03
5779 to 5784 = 0.00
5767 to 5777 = 0.06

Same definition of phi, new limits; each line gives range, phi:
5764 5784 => 0.39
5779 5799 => 0.51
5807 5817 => 0.28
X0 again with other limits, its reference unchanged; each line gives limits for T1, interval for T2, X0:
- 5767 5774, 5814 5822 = 0.29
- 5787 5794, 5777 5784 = 0.34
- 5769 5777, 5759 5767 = 0.21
